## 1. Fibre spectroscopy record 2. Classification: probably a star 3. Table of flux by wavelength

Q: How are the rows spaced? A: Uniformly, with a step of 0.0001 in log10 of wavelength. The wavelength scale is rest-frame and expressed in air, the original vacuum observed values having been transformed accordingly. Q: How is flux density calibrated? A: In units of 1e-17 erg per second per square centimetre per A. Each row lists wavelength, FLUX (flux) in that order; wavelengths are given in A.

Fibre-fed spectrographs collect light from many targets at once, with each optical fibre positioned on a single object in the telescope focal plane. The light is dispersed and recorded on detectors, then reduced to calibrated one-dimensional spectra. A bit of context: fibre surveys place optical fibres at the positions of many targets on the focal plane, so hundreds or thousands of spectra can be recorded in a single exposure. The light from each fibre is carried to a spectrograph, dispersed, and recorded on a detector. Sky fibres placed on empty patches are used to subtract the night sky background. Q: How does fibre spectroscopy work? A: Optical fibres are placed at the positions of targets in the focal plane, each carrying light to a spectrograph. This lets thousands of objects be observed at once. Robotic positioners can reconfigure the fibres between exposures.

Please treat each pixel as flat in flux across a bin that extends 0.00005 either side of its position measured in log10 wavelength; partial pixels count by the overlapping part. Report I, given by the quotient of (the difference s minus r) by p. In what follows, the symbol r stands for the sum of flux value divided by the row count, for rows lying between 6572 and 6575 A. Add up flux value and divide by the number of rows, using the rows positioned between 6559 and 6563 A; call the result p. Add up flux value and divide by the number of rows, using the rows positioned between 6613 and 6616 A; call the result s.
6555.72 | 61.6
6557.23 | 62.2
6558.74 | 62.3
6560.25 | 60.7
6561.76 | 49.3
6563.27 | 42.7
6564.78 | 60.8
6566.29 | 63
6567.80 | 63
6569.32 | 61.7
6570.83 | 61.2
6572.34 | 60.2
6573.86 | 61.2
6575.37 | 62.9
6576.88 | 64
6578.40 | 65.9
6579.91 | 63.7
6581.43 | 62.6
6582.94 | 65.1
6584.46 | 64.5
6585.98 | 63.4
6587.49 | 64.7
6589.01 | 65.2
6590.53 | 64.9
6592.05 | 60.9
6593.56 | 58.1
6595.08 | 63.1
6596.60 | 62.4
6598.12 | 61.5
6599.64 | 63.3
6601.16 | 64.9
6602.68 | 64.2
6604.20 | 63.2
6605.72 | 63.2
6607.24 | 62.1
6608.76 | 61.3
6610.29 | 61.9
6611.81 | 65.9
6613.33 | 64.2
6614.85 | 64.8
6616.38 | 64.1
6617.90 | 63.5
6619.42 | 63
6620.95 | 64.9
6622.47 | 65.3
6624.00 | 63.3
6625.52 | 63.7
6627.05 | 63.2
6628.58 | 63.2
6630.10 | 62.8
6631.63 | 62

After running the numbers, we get 0.07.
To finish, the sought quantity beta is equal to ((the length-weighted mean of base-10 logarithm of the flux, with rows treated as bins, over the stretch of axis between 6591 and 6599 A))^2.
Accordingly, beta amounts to 3.20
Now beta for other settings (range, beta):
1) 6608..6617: 3.25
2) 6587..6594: 3.23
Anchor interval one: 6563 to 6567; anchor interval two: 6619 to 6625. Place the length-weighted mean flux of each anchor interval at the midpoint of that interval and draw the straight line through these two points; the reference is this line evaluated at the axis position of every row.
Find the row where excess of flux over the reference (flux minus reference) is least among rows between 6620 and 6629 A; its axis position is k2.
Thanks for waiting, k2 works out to 6628.58 A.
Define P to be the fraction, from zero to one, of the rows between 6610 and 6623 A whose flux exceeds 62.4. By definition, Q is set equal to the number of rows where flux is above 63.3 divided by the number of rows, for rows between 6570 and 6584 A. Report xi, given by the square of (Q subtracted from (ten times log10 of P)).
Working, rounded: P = 0.89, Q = 0.44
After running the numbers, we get 0.9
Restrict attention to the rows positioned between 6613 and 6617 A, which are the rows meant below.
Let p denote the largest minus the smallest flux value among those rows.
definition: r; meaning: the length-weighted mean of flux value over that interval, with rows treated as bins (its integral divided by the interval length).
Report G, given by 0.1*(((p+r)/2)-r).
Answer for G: -3.18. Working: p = 0.7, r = 64.3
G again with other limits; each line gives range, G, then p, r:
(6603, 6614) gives -2.93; 4.6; 63.2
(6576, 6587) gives -3.04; 3.3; 64.2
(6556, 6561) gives -3.01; 1.6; 61.7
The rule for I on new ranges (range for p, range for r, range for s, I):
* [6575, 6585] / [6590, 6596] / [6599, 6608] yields 0.03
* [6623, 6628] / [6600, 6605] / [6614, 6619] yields 0.00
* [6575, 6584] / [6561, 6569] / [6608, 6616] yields 0.12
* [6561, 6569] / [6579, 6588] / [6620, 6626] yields 0.01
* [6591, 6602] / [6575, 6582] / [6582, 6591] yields 0.01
